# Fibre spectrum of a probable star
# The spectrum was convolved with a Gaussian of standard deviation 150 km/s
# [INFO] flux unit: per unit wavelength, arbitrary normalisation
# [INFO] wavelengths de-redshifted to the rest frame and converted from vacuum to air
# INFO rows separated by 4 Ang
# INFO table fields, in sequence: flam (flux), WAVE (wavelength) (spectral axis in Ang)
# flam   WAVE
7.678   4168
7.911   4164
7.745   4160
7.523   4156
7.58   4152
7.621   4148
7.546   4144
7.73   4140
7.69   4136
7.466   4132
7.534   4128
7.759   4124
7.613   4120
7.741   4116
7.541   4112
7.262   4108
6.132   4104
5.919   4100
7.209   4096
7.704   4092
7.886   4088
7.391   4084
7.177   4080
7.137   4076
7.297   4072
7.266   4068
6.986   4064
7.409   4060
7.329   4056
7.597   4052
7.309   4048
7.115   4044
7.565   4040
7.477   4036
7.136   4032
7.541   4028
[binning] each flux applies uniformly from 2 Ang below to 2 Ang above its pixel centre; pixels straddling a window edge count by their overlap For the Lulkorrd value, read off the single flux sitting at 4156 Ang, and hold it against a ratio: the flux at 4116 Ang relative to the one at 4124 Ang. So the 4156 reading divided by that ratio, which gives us 7.54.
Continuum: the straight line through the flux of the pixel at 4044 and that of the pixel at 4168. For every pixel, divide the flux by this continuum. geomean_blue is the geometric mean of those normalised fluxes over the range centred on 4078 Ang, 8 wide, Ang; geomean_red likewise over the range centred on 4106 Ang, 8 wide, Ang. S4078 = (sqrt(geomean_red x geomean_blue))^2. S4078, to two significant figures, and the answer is 0.89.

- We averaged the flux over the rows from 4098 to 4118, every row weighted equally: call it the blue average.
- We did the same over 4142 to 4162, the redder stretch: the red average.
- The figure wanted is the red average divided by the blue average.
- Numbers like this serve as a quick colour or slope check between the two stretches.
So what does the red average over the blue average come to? 1.10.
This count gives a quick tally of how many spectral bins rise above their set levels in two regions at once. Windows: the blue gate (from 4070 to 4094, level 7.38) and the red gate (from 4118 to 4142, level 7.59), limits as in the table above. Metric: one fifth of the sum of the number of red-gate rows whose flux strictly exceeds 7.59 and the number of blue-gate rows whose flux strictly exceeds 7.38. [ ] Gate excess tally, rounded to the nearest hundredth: 1.40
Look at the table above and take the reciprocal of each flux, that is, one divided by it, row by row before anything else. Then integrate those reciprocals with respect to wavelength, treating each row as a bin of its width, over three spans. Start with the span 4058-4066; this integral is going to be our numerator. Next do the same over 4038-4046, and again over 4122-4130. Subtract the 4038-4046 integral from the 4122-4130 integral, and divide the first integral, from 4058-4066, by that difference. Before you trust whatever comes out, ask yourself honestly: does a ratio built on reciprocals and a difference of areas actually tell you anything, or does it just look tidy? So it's -25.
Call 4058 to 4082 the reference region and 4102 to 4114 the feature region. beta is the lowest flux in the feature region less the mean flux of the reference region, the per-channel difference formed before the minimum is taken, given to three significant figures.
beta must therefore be -1.08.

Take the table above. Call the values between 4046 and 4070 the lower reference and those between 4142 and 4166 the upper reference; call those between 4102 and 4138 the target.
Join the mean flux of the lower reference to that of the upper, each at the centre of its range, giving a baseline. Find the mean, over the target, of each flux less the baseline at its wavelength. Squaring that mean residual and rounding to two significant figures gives 0.014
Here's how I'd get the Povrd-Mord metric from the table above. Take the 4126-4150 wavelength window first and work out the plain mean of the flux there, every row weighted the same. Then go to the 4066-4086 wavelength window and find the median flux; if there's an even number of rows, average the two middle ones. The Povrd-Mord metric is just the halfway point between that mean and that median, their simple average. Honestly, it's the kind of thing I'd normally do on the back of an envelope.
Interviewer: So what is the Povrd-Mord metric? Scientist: 7.43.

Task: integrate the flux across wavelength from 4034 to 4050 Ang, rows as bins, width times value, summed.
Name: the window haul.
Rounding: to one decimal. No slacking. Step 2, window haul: 117.9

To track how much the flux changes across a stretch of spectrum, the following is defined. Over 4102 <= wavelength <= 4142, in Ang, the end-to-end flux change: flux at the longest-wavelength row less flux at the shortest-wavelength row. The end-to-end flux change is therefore 1.6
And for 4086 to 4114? -0.3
